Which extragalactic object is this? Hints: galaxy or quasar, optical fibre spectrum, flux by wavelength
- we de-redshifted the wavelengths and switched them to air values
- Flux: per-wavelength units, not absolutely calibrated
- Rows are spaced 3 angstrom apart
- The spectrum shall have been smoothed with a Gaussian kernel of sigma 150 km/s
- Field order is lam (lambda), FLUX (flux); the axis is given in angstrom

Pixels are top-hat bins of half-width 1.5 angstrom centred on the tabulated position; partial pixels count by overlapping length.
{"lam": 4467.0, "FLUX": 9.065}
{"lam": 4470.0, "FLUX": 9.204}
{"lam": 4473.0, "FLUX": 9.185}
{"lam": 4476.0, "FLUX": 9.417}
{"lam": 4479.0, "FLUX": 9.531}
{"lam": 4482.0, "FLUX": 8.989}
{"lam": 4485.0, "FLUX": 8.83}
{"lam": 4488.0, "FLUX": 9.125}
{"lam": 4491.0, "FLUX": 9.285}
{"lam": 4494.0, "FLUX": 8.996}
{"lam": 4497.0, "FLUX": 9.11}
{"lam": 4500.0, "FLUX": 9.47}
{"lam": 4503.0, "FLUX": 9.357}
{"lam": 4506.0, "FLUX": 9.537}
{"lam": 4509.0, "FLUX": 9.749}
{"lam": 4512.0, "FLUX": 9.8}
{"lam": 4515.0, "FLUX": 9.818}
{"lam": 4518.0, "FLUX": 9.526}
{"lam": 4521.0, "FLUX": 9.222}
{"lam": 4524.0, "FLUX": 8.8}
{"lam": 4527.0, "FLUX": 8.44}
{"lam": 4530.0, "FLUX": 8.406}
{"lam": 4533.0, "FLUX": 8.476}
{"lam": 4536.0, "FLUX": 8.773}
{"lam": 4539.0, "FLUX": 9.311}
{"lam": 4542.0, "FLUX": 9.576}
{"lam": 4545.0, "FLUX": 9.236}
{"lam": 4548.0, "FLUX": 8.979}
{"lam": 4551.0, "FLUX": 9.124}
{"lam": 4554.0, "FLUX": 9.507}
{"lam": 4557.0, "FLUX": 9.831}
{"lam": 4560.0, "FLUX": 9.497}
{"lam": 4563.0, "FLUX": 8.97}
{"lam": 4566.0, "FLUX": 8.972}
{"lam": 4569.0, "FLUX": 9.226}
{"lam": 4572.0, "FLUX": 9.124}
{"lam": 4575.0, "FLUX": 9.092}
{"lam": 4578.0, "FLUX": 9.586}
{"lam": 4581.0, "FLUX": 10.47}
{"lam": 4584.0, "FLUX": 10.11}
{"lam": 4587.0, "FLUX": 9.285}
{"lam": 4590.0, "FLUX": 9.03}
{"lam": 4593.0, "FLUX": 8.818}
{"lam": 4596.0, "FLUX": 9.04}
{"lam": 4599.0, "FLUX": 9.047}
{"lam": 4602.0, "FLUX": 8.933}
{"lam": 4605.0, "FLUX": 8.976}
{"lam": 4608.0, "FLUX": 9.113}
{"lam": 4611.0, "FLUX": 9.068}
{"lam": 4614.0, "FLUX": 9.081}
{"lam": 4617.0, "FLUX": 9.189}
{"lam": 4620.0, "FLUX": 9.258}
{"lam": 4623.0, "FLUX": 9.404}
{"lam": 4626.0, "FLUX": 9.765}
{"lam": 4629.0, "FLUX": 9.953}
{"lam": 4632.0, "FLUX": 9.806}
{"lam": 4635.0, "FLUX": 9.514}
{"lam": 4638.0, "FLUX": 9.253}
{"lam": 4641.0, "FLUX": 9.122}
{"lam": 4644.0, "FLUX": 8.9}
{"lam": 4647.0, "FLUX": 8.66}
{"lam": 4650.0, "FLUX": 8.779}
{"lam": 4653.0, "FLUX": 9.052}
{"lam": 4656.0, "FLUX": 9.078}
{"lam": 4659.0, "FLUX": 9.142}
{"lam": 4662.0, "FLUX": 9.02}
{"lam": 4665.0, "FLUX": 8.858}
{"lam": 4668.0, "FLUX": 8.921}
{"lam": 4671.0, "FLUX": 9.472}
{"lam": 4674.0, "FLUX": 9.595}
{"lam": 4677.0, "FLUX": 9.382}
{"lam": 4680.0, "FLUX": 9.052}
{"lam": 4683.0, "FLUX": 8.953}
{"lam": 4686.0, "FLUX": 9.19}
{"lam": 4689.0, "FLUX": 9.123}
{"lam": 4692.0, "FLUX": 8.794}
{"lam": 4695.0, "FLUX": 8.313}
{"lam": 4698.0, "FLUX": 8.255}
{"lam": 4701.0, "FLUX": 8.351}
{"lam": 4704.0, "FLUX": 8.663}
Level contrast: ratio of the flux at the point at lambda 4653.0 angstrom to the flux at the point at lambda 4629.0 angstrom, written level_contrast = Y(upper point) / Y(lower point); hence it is 0.91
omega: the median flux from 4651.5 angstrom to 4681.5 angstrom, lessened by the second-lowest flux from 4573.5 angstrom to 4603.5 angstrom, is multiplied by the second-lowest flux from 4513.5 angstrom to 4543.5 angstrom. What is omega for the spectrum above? 1.1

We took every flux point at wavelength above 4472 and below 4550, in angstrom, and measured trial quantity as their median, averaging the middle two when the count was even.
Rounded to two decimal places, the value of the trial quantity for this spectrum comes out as 9.23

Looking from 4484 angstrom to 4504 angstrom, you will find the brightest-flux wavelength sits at 4500.0 angstrom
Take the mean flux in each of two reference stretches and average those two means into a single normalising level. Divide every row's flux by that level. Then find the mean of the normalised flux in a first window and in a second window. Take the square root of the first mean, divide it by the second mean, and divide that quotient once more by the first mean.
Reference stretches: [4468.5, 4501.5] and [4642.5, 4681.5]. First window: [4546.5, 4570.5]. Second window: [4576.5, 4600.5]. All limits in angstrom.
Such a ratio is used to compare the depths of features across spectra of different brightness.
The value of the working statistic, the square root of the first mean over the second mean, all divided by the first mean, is 0.962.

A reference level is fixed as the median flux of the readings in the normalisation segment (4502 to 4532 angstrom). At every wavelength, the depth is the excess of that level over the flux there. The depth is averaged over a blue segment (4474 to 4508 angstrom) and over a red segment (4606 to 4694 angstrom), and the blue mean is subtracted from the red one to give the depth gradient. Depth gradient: 0.1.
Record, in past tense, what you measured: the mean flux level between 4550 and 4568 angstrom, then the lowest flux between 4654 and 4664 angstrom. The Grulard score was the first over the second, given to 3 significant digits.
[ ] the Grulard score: 1.03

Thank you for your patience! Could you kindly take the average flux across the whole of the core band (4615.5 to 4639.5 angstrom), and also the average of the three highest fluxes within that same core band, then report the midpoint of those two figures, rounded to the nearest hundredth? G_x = 9.68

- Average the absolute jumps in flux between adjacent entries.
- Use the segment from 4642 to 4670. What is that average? 0.13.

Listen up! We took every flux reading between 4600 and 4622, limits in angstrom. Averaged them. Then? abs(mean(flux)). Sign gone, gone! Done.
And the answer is 9.09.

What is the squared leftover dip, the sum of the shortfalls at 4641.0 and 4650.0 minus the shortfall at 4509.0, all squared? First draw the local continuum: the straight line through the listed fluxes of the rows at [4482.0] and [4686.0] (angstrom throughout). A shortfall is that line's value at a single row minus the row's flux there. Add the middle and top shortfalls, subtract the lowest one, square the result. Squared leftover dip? 1.3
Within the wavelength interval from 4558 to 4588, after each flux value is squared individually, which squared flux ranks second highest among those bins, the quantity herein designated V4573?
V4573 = 102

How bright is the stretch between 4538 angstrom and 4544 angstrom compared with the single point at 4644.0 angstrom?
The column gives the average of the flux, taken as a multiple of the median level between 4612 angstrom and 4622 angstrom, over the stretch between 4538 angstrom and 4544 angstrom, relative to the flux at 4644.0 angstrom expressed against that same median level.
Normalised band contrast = 1.06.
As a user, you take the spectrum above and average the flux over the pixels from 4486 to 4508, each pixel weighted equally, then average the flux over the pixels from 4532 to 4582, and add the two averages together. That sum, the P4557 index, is 18.5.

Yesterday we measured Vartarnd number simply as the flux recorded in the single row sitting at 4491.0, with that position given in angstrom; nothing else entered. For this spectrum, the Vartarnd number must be 9.285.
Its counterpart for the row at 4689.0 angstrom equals 9.123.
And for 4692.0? 8.794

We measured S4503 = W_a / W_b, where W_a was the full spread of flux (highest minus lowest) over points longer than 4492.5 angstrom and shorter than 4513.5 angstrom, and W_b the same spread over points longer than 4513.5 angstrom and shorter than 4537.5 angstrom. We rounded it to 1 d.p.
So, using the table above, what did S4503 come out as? 0.6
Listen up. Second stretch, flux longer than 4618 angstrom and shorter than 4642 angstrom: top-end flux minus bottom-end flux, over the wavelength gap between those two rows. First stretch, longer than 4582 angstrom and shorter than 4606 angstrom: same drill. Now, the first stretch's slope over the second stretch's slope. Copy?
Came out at 8.3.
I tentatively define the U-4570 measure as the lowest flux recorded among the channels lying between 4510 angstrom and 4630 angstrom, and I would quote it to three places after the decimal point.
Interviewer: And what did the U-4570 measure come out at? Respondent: 8.406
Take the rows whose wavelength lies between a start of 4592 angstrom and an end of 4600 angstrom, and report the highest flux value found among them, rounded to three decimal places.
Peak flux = 9.047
